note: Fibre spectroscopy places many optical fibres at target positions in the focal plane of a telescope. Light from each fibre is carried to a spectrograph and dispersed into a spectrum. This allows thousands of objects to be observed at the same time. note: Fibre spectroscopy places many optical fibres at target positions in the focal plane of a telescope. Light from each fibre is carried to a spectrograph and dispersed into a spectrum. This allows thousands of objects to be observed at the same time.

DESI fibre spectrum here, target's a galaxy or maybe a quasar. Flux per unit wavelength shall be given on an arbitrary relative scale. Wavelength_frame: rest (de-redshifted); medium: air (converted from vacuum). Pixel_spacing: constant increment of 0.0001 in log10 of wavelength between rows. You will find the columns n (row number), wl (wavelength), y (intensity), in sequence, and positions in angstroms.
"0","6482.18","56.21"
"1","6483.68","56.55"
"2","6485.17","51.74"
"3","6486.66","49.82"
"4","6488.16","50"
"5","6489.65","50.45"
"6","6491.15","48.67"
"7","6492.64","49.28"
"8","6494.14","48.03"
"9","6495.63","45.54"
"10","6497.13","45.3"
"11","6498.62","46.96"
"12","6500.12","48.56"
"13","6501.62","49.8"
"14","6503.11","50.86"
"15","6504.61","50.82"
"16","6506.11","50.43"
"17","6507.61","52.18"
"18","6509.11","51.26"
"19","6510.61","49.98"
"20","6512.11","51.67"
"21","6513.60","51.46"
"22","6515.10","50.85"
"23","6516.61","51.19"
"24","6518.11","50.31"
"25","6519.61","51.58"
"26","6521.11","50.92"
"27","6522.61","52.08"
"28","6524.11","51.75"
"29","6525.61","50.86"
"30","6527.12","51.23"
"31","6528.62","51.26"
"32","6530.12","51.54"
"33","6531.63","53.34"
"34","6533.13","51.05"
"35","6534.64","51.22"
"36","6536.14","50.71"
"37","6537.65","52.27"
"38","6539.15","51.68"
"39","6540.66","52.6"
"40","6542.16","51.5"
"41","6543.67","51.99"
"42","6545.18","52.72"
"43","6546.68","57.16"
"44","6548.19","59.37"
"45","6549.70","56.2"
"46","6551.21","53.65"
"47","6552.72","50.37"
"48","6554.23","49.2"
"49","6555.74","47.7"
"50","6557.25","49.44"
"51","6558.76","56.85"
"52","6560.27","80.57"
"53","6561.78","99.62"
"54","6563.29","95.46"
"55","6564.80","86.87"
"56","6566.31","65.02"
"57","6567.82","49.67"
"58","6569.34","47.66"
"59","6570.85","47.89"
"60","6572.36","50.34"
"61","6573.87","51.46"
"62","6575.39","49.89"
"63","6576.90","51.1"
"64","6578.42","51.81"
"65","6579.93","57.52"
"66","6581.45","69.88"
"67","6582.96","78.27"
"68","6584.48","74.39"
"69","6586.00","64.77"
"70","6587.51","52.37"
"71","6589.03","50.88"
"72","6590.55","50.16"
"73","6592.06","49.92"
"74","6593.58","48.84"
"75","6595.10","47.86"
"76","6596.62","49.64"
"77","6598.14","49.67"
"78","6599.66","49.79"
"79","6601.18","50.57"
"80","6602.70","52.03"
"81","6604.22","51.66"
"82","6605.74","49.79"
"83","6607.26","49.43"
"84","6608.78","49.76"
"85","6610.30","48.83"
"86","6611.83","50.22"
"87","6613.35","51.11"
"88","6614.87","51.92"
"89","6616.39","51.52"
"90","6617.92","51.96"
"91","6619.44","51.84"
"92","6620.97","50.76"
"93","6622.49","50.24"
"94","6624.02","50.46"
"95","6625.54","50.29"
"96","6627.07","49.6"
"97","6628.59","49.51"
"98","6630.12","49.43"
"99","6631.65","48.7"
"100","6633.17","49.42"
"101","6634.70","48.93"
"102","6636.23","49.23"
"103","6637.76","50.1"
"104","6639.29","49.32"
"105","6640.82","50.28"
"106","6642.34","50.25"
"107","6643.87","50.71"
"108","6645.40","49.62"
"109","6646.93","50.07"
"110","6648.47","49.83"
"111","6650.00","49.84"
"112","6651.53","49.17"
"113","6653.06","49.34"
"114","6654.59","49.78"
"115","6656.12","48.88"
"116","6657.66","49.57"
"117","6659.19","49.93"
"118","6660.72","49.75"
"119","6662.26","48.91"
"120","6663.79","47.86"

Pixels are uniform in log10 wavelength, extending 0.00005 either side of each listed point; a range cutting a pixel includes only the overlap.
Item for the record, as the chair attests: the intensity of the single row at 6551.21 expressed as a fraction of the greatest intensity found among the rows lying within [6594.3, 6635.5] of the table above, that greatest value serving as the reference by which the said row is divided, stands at 1.03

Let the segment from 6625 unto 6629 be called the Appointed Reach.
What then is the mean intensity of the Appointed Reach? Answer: 49.8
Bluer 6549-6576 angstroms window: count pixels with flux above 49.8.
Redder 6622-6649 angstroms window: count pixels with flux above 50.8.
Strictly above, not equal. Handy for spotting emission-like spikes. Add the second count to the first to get 12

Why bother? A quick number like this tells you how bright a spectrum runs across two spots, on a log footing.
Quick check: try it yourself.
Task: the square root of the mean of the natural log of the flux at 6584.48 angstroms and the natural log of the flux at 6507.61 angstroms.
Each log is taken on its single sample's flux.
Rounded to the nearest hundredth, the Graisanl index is 2.03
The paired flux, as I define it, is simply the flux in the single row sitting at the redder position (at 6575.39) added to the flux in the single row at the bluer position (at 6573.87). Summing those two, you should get 101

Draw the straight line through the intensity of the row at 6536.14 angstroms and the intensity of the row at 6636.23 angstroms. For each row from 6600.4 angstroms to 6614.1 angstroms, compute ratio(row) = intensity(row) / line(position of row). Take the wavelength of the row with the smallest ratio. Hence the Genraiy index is 6610.30 angstroms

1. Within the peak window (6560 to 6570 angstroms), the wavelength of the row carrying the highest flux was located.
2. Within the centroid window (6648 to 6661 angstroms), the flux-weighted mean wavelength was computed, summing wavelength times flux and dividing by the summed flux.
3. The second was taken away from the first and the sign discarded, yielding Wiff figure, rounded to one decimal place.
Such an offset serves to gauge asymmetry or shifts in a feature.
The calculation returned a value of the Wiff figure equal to 92.8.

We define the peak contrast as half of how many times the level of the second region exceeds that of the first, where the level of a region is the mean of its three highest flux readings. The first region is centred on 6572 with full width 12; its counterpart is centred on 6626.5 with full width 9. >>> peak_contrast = 0.45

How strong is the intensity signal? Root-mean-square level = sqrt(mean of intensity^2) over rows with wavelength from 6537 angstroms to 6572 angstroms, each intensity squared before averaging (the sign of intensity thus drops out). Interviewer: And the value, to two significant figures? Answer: 61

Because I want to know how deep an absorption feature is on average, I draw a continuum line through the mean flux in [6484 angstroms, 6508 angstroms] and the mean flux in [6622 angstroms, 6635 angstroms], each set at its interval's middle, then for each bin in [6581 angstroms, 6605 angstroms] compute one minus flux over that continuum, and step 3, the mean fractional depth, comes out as -0.12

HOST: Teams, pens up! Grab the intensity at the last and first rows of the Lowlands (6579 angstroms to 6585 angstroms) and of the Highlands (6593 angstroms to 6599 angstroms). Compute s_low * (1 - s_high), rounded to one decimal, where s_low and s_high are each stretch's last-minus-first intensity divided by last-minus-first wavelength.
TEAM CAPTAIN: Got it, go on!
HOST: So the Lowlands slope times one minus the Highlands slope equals 3.0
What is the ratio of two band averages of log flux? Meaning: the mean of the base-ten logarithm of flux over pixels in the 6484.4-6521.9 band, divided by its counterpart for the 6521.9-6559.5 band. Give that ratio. 0.99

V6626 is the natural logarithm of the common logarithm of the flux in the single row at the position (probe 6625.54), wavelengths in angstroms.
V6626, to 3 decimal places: 0.531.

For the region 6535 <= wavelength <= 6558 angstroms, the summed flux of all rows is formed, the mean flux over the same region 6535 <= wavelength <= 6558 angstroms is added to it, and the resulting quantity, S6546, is 839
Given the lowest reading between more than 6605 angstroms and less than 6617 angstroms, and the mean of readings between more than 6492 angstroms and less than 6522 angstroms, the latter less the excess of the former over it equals 51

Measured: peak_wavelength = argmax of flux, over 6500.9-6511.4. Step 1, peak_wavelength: 6507.61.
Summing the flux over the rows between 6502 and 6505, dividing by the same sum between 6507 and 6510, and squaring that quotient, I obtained 1.0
